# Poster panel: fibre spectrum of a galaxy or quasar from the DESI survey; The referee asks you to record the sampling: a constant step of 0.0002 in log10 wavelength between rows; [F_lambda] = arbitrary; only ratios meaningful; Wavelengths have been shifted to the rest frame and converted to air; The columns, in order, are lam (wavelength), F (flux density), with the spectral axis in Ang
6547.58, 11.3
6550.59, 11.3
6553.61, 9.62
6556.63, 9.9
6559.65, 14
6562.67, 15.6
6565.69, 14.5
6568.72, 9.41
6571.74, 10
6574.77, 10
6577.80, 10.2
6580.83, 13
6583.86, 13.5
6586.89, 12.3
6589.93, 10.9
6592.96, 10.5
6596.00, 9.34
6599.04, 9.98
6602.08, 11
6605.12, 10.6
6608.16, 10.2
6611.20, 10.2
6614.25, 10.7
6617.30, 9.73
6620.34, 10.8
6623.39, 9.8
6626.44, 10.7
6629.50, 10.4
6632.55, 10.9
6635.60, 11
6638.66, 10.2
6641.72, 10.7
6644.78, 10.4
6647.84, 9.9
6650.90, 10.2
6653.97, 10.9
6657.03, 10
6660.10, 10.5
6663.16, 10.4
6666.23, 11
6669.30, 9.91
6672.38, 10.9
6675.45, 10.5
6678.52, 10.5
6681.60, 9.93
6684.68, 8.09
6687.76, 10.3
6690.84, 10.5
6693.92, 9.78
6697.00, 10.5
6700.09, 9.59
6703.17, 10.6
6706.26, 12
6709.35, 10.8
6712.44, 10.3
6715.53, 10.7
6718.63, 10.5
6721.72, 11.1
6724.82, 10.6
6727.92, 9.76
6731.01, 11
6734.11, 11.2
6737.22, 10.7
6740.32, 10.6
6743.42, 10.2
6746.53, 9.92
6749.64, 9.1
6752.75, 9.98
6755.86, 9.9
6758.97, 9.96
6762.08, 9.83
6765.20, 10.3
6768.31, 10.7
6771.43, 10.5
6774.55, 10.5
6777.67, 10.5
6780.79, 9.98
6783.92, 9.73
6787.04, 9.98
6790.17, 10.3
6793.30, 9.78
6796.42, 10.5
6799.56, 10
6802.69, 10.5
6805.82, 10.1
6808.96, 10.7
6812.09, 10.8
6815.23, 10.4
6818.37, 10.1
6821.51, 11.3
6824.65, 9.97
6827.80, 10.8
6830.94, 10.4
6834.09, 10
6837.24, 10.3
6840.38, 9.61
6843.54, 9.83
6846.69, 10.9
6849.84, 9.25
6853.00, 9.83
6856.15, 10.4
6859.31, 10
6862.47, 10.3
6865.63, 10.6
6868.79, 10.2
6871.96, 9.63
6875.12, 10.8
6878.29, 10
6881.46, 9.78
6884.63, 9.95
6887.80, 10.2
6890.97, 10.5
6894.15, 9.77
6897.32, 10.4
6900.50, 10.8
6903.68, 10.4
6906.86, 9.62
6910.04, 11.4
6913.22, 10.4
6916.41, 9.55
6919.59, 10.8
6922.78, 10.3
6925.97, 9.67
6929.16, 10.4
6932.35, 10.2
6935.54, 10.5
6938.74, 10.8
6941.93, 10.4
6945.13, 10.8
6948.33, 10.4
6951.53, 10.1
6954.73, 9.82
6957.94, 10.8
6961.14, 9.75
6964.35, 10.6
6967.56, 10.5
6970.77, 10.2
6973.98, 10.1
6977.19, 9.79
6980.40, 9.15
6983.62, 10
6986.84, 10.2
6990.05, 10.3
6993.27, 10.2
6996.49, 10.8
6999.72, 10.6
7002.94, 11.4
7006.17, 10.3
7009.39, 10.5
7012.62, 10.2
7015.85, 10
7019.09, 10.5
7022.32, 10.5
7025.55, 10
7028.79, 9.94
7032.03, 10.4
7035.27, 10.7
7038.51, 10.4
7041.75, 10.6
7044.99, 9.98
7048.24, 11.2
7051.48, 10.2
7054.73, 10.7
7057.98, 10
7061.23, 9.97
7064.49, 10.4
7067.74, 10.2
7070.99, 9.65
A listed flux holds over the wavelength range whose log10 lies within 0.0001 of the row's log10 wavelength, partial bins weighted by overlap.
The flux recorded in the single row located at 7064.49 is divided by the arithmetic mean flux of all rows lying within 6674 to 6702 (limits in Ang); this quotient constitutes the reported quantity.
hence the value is 1.04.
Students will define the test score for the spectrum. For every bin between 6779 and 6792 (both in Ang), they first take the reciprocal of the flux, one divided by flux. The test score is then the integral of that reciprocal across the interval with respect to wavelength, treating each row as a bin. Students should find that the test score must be 1.3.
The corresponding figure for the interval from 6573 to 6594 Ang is 1.9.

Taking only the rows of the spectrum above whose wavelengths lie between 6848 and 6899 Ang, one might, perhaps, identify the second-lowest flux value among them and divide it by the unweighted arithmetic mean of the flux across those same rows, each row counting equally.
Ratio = 0.953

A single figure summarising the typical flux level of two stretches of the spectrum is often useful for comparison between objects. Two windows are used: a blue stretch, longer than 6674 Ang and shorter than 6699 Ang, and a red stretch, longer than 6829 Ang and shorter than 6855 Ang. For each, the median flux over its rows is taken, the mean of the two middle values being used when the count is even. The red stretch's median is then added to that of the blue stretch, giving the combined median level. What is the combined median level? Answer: 20.3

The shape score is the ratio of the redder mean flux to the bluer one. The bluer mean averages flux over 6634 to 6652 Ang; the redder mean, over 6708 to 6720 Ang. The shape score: 1.02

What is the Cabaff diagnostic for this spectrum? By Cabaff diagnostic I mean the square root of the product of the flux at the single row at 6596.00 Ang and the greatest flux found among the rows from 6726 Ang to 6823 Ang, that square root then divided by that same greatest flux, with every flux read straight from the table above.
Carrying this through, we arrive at 0.909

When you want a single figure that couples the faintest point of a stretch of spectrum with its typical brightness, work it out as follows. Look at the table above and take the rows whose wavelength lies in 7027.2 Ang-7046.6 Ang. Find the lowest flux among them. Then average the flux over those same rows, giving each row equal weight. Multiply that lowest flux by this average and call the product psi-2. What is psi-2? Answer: 103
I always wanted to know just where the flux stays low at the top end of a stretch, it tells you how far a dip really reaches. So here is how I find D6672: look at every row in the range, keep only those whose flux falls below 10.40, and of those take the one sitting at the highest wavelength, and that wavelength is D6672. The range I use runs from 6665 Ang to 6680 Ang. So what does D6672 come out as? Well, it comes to 6669.30 Ang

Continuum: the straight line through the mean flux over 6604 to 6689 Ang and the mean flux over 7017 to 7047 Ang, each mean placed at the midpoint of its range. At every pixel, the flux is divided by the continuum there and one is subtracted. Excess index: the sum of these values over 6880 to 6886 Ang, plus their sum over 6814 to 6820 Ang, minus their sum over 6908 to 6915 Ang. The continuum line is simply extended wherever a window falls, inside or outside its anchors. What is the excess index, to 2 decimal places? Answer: -0.22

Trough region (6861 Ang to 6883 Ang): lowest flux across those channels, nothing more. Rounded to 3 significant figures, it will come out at 9.63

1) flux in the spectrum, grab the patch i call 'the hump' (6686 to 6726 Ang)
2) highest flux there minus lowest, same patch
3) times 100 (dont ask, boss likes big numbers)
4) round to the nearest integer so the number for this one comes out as 241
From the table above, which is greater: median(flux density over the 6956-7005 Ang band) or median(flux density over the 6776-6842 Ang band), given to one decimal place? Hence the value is 10.3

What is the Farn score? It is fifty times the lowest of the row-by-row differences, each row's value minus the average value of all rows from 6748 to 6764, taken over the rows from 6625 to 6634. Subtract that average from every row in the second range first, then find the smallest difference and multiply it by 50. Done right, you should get 32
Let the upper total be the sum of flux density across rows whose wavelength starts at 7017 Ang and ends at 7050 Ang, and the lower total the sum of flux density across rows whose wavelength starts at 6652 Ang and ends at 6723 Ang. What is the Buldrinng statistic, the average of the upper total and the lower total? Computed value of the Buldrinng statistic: 172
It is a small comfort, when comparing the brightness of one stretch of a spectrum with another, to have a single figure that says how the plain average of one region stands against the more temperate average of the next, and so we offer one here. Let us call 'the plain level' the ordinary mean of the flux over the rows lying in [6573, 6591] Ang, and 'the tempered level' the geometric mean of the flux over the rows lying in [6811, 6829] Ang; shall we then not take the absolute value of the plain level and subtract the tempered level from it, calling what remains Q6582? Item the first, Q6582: 1.1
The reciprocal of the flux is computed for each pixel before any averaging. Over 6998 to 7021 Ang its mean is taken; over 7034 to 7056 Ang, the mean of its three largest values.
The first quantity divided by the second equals 0.97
